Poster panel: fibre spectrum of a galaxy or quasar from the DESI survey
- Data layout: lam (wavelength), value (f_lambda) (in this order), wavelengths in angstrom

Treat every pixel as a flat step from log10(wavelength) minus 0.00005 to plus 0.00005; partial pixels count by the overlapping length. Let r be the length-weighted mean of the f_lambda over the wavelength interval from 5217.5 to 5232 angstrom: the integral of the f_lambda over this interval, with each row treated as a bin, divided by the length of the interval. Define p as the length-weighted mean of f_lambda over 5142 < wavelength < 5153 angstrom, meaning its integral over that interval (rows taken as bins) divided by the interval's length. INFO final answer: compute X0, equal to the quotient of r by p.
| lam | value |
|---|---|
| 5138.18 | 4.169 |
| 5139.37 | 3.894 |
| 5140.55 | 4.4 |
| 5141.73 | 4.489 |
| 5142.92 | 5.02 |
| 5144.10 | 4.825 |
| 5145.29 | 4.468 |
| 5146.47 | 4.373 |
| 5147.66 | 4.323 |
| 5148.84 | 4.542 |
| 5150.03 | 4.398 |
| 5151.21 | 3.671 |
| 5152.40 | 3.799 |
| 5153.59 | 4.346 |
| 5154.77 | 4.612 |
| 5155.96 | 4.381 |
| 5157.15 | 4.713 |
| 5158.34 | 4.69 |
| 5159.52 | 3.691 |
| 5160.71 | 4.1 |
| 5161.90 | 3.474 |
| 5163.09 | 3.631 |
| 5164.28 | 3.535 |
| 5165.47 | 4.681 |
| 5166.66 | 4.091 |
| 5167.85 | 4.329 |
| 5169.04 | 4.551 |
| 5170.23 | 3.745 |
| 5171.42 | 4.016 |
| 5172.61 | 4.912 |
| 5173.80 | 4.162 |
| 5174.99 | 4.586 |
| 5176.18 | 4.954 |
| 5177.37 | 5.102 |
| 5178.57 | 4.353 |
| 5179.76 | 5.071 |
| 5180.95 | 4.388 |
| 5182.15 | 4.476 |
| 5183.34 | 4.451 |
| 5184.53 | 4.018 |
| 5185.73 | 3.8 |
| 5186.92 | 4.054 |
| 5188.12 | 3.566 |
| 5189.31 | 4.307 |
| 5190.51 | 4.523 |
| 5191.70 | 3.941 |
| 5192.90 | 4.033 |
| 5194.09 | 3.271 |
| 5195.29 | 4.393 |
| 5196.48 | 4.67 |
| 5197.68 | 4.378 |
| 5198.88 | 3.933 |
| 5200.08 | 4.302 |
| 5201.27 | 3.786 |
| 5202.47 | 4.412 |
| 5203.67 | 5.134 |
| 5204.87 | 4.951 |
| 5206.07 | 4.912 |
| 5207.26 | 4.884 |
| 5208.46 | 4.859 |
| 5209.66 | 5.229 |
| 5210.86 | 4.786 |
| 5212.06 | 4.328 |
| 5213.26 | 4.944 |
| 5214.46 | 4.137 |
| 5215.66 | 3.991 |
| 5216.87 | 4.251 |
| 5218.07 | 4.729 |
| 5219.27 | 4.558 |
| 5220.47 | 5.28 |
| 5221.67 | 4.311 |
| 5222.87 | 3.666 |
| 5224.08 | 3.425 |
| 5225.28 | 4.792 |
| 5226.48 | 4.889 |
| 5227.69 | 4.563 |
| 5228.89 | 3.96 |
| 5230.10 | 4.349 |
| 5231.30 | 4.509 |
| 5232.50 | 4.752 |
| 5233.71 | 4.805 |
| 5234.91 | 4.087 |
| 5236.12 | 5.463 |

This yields 1.01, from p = 4.38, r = 4.42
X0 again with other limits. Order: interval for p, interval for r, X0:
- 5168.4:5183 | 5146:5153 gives 0.92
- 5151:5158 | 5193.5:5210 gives 1.05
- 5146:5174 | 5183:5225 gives 1.04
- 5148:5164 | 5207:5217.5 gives 1.11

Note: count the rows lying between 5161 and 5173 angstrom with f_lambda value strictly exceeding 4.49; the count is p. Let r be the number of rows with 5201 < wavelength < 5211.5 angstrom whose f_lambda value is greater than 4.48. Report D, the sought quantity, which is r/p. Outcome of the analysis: 2.3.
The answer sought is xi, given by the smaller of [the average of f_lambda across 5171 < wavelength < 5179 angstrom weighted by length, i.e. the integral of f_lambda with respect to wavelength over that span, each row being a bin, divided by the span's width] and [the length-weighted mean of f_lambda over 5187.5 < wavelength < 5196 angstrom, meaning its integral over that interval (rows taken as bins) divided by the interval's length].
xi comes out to 4.02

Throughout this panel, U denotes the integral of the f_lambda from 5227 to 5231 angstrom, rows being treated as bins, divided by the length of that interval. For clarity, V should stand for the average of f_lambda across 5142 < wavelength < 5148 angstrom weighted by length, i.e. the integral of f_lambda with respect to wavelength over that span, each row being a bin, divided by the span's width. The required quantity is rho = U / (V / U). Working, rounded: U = 4.3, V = 4.6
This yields 4.0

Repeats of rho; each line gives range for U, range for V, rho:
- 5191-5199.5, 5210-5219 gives 3.7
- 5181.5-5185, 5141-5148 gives 4.1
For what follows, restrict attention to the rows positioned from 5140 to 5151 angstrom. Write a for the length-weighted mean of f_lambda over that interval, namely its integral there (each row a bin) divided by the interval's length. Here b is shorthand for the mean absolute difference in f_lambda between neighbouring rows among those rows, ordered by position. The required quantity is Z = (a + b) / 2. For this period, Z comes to 2.36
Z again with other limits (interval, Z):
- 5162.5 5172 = 2.28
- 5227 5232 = 2.37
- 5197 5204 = 2.41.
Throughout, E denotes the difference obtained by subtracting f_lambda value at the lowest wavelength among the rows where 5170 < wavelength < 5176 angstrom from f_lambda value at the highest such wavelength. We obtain 0.8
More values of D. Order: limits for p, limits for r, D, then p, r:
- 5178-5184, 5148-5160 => 4.0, 1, 4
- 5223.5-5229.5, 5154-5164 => 1.0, 3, 3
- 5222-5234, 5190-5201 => 0.3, 6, 2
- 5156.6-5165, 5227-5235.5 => 2.0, 2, 4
